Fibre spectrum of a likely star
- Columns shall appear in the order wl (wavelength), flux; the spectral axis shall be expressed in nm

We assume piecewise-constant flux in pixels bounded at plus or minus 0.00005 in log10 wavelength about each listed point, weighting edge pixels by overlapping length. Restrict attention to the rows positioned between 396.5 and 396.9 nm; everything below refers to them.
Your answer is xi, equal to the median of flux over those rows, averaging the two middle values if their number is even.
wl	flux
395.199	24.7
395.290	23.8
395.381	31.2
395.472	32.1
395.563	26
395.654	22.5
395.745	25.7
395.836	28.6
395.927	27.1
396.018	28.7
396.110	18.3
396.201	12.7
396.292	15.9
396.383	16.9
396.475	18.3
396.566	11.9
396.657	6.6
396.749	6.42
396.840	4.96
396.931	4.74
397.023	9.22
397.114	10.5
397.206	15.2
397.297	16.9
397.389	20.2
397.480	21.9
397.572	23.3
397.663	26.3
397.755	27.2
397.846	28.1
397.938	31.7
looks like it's 7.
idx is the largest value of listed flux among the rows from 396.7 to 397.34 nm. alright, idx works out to 16.9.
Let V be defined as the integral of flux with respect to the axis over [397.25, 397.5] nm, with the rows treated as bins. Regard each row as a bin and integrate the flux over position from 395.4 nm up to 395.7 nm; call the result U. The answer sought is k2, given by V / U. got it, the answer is 0.59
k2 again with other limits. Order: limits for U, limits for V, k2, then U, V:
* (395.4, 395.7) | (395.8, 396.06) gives 0.89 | 8.2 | 7.3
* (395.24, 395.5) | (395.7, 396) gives 1.10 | 7.5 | 8.2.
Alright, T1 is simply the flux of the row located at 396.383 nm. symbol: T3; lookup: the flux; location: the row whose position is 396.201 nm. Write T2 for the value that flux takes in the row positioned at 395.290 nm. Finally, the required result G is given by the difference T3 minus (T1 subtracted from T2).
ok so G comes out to 6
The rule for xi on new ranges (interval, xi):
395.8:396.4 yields 18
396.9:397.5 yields 15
